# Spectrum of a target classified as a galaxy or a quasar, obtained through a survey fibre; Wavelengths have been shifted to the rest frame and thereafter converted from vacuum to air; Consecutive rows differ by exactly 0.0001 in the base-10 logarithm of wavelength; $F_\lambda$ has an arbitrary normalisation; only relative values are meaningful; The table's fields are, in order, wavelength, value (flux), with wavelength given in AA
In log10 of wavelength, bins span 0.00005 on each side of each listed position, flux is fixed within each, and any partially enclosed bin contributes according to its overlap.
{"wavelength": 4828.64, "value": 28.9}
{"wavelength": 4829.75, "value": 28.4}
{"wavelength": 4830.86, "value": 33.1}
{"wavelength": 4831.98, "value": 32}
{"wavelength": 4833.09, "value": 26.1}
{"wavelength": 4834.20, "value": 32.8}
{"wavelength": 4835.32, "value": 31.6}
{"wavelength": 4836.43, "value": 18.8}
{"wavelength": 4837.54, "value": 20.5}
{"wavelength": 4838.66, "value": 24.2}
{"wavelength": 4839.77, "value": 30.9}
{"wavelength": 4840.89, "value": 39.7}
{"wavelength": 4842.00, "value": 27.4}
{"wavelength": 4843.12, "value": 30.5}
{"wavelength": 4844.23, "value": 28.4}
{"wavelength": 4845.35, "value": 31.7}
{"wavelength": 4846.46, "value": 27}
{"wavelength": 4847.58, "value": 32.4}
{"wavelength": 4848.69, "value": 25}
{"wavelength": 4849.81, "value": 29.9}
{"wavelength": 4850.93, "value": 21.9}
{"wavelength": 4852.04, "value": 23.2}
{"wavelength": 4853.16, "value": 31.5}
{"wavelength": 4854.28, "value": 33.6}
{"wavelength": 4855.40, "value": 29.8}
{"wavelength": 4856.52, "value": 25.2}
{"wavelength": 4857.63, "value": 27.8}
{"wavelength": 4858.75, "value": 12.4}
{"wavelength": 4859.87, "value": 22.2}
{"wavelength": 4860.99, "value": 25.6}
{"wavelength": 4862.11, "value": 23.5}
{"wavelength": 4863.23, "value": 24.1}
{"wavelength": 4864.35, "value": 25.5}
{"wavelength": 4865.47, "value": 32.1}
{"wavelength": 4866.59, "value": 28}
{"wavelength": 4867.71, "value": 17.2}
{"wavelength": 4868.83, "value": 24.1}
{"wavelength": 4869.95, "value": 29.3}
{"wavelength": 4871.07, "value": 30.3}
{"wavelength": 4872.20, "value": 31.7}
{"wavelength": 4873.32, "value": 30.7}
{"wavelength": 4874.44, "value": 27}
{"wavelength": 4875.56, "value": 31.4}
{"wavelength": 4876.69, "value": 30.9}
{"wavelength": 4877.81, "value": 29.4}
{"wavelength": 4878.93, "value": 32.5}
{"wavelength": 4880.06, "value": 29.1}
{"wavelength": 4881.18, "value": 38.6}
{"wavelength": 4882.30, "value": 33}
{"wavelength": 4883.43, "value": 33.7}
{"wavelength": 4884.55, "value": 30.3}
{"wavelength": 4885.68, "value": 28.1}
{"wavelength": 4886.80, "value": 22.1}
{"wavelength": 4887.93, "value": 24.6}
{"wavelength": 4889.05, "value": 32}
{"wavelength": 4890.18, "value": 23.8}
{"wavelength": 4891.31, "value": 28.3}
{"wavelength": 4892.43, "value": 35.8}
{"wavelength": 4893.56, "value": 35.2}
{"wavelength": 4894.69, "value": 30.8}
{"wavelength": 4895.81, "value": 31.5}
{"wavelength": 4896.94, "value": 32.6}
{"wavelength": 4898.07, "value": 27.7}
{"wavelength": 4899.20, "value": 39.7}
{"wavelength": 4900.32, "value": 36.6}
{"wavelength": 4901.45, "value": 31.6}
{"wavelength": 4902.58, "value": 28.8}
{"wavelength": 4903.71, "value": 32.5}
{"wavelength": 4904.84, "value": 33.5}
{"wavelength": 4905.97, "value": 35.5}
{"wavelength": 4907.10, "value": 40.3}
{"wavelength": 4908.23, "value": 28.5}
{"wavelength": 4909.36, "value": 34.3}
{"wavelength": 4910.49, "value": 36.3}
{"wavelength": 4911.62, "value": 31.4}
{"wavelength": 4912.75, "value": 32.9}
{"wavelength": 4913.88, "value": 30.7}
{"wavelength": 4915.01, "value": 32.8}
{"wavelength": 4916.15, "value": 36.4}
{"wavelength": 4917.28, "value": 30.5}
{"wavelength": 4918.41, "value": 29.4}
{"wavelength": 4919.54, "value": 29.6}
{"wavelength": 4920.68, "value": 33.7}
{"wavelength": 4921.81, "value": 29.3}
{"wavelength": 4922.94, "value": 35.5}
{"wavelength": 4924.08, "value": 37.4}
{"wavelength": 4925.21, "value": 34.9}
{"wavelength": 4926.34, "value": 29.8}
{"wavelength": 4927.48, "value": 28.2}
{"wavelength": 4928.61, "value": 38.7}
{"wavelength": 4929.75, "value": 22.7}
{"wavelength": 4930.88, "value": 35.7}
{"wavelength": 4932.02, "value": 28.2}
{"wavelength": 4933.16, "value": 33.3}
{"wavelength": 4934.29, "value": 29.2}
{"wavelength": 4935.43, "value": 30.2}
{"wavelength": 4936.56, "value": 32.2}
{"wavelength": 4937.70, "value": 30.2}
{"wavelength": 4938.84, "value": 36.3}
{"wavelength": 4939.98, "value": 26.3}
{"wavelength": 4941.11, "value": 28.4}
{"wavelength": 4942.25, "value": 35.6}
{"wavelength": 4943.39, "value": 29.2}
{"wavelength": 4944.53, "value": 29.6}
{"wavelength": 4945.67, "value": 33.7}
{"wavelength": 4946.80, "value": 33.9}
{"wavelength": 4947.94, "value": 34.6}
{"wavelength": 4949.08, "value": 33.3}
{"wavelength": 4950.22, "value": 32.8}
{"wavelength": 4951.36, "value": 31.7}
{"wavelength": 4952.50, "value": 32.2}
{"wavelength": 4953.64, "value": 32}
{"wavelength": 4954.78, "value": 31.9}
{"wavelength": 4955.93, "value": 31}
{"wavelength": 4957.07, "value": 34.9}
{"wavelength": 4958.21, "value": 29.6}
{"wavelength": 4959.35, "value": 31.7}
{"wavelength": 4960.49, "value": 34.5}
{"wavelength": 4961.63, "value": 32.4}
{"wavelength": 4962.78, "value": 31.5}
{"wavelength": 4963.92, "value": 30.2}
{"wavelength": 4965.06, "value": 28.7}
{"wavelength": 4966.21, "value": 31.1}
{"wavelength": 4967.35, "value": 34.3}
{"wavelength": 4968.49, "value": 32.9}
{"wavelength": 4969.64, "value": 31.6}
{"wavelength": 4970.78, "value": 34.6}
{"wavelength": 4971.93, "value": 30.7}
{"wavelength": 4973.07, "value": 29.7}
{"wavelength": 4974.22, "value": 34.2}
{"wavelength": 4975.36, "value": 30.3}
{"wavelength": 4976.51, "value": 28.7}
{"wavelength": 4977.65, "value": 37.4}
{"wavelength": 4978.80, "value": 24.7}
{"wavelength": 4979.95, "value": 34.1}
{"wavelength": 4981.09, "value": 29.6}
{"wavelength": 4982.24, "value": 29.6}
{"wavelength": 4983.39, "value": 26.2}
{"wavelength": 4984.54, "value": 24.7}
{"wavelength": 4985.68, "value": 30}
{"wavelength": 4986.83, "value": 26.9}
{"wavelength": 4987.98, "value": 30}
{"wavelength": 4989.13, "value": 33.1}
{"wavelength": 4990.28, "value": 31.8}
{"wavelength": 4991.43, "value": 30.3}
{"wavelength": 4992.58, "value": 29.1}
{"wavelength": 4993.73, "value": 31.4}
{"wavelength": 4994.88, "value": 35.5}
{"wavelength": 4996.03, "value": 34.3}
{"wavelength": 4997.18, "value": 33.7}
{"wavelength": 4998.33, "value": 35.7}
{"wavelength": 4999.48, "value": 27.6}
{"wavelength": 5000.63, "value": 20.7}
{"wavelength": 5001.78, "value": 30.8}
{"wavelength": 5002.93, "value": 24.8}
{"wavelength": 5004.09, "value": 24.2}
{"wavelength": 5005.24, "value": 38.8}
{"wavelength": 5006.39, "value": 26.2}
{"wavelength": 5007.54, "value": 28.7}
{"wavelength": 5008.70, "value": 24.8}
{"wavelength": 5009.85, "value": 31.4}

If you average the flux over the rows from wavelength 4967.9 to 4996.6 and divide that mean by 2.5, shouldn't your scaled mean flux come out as 12.3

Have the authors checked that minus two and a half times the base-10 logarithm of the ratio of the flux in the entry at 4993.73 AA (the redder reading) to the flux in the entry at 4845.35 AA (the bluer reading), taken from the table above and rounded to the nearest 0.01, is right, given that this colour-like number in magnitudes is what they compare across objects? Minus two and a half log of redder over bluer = 0.01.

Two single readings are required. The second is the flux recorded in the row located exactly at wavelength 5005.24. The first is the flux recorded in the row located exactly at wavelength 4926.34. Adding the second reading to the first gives 69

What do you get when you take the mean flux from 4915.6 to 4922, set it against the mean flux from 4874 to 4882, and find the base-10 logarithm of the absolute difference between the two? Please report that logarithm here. -0.7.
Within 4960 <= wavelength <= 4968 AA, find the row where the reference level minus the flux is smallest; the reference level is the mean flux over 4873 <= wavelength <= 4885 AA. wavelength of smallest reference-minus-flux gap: 4960.49 AA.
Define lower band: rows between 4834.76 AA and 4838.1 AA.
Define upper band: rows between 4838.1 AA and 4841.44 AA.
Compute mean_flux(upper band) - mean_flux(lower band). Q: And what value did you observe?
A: 8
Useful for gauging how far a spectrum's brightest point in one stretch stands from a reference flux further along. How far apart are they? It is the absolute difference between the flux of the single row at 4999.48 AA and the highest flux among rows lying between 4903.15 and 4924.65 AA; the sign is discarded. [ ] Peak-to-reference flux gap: 13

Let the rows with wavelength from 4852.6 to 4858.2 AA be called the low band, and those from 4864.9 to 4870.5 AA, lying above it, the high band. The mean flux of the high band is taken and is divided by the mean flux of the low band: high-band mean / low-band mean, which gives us 0.88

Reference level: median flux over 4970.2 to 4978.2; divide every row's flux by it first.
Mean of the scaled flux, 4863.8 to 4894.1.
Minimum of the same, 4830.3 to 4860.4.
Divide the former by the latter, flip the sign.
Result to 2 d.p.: -2.37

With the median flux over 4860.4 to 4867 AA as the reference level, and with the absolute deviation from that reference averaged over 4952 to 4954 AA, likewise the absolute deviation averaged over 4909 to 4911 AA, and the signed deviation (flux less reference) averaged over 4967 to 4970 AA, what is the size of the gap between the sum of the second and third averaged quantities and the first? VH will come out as 10.6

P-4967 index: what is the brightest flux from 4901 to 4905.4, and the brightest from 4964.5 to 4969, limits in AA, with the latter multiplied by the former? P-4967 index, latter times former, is 1149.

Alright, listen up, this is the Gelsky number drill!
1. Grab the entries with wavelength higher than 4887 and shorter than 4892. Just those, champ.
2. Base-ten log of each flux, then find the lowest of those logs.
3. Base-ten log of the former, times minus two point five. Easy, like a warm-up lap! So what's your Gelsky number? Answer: -0.35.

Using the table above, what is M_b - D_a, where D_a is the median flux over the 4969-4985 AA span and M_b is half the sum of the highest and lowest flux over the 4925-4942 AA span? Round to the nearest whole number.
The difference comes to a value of 1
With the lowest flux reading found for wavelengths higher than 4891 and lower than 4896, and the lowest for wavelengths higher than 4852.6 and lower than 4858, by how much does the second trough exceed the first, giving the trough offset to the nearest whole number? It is -3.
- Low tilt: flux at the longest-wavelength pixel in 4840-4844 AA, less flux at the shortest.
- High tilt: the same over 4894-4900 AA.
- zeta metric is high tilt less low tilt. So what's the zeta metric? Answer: 18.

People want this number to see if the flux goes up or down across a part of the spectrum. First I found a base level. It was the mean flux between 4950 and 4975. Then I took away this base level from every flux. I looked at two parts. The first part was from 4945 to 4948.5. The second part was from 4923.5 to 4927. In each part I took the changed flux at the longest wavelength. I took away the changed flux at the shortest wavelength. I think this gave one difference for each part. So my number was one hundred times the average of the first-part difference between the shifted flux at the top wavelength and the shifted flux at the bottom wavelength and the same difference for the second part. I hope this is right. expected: -335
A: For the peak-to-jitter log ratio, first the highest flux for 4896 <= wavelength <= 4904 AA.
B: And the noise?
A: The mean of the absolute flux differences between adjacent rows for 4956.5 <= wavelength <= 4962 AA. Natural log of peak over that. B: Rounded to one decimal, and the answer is 2.6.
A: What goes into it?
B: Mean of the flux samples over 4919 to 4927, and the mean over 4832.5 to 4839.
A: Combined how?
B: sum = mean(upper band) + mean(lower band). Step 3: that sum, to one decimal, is 58.6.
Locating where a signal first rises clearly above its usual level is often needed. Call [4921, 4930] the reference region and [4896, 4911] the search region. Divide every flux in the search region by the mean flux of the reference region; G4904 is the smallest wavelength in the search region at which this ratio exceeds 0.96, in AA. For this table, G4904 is 4896.94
